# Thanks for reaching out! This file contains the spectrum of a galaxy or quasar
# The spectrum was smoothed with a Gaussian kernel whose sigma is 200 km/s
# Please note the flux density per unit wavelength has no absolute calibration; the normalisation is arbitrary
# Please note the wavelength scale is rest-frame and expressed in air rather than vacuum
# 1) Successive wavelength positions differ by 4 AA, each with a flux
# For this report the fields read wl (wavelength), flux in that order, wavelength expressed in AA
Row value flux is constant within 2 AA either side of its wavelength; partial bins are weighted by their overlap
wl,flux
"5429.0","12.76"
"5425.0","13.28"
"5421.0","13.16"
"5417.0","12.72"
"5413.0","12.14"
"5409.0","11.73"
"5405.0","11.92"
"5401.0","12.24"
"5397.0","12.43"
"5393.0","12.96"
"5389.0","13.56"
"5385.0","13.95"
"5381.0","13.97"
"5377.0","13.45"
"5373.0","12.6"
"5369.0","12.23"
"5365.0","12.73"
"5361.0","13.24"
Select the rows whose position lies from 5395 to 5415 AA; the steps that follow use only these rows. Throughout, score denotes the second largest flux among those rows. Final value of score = 12.24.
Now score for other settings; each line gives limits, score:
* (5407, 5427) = 13.16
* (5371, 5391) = 13.95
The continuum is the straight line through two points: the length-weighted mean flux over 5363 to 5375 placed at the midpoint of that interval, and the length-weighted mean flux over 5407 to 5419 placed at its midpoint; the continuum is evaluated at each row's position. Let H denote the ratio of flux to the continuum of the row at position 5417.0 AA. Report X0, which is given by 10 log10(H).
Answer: 0.19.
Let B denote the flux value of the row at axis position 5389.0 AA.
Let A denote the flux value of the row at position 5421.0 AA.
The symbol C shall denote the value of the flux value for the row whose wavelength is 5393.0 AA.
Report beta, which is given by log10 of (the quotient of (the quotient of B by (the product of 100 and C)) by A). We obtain -3.10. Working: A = 13.16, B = 13.56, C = 12.96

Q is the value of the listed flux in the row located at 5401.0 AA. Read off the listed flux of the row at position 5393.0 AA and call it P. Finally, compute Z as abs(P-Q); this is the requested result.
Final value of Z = 0.7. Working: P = 12.96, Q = 12.24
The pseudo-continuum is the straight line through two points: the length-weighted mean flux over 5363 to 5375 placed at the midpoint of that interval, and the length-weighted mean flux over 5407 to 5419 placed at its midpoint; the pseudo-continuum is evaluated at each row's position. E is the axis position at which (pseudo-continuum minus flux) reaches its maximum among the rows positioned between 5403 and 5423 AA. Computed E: 5409.0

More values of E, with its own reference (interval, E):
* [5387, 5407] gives 5405.0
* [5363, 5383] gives 5369.0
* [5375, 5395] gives 5393.0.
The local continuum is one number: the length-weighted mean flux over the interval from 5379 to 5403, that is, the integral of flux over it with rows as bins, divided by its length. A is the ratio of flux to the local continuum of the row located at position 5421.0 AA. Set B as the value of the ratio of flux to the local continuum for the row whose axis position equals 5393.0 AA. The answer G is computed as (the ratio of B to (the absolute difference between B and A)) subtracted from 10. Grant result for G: -54.8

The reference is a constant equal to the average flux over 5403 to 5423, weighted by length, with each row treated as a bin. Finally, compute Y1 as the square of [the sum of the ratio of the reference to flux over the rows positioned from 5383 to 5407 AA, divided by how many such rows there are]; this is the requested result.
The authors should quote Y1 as 0.928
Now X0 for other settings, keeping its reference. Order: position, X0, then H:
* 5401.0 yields -0.02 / 1.00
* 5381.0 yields 0.51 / 1.12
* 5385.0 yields 0.51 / 1.12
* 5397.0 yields 0.04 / 1.01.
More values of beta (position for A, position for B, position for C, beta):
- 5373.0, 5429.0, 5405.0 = -3.07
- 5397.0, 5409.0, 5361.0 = -3.15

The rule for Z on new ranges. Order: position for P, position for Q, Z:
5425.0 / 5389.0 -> 0.3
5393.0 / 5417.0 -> 0.2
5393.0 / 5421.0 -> 0.2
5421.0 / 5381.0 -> 0.8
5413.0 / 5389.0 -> 1.4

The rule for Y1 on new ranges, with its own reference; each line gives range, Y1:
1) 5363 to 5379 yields 0.938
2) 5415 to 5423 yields 0.909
